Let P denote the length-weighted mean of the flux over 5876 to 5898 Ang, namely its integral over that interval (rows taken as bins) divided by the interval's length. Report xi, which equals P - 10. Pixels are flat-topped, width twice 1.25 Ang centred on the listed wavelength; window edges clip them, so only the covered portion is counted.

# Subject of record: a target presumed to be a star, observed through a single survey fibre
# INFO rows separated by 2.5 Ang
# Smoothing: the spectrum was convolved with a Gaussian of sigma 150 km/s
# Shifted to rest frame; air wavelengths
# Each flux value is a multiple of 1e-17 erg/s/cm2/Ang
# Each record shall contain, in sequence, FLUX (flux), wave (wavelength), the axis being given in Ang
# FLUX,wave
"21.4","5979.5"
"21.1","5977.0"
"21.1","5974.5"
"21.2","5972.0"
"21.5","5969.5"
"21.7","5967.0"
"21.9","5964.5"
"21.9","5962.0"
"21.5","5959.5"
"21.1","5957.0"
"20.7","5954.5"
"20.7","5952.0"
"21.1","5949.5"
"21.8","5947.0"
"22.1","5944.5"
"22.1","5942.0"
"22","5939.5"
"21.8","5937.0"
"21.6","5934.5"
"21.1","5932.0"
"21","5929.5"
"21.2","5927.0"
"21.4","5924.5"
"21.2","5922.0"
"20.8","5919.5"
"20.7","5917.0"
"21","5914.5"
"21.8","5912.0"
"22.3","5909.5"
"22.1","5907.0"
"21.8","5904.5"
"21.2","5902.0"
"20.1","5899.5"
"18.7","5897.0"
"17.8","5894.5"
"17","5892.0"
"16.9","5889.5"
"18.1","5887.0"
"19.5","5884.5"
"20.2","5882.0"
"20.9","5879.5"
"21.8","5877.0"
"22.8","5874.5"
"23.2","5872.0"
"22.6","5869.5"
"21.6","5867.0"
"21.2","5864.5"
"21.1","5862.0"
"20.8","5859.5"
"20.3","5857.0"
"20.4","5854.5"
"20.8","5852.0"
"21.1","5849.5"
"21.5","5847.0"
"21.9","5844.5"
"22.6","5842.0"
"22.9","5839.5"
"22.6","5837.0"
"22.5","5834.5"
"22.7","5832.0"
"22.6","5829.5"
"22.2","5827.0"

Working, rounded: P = 19.0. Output 9.0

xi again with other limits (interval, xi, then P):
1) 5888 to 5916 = 10.1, 20.1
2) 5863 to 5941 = 10.8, 20.8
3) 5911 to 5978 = 11.4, 21.4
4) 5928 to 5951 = 11.6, 21.6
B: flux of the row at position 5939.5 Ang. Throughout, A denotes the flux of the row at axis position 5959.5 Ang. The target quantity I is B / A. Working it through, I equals 1.02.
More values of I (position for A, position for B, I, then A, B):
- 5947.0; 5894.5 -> 0.82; 21.8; 17.8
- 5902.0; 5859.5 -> 0.98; 21.2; 20.8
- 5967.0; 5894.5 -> 0.82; 21.7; 17.8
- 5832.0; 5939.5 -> 0.97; 22.7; 22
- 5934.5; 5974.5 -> 0.98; 21.6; 21.1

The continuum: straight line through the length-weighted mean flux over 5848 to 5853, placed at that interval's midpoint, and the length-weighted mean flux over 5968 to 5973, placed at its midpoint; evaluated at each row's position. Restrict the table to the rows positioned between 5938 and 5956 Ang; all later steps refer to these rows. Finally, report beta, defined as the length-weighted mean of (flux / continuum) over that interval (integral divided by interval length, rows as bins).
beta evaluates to 1.01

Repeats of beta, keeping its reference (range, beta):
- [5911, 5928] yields 1.00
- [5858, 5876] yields 1.04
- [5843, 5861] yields 1.00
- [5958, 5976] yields 1.01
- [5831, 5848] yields 1.07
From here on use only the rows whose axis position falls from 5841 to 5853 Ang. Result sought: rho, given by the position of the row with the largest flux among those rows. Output 5842.0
